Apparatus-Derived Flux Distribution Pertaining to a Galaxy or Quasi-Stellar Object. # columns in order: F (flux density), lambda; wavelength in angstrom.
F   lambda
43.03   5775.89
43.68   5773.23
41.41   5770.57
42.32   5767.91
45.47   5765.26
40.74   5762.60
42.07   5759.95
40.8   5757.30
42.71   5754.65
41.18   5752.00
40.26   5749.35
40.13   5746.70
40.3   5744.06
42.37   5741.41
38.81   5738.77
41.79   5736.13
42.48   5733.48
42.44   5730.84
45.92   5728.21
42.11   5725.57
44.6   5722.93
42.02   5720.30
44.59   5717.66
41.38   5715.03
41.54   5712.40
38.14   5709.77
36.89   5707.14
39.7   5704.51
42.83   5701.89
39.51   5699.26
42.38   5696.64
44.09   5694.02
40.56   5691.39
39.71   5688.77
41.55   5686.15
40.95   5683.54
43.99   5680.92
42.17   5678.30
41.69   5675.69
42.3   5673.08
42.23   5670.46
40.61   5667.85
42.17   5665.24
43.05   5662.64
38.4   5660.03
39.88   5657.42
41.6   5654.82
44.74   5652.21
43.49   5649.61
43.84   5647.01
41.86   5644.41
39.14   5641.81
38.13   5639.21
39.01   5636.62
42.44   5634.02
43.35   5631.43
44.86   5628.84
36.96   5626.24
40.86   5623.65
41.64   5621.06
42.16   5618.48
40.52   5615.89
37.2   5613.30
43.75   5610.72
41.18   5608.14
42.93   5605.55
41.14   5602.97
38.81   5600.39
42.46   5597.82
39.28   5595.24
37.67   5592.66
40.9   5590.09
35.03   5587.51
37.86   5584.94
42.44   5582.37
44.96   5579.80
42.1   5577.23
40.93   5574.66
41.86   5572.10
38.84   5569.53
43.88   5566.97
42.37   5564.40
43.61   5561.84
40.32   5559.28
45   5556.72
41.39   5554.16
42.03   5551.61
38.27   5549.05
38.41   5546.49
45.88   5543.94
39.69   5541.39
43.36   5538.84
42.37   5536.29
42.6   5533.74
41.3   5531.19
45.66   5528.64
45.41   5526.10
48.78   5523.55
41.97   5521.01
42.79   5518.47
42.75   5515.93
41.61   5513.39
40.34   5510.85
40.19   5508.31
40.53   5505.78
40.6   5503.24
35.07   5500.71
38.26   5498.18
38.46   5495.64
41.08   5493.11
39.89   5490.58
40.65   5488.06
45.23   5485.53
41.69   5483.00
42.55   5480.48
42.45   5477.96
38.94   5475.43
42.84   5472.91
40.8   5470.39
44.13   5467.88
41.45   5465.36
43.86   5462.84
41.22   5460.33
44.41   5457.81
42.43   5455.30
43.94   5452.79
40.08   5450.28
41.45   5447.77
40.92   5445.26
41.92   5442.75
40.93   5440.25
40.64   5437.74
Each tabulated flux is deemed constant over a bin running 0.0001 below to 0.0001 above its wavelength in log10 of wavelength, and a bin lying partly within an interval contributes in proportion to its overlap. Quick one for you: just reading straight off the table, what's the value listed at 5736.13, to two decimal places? 41.79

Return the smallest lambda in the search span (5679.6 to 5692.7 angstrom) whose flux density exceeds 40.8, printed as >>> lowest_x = 5680.92 angstrom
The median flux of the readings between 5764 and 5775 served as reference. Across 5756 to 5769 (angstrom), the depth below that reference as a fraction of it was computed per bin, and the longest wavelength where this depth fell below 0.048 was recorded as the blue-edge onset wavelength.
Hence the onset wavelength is 5767.91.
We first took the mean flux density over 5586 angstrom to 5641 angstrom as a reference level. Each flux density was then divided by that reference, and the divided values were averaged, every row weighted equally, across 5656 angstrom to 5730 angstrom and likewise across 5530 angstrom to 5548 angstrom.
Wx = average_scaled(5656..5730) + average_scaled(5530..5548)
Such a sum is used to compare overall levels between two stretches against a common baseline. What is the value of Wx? 2.06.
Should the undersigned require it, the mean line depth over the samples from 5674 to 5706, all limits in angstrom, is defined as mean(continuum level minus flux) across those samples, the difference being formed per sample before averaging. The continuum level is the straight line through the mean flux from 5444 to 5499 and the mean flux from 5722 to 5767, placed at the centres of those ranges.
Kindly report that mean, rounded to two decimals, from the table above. 0.35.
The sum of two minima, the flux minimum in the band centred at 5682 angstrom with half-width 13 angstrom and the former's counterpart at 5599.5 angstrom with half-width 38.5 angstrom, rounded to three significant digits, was 74.7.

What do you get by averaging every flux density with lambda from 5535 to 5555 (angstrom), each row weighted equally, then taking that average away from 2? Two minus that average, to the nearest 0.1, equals -39.4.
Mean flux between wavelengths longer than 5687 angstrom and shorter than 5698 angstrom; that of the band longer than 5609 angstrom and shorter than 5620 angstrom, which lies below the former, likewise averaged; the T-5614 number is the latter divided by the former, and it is 0.98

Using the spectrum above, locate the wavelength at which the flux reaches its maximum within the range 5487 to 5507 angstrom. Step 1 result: 5493.11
